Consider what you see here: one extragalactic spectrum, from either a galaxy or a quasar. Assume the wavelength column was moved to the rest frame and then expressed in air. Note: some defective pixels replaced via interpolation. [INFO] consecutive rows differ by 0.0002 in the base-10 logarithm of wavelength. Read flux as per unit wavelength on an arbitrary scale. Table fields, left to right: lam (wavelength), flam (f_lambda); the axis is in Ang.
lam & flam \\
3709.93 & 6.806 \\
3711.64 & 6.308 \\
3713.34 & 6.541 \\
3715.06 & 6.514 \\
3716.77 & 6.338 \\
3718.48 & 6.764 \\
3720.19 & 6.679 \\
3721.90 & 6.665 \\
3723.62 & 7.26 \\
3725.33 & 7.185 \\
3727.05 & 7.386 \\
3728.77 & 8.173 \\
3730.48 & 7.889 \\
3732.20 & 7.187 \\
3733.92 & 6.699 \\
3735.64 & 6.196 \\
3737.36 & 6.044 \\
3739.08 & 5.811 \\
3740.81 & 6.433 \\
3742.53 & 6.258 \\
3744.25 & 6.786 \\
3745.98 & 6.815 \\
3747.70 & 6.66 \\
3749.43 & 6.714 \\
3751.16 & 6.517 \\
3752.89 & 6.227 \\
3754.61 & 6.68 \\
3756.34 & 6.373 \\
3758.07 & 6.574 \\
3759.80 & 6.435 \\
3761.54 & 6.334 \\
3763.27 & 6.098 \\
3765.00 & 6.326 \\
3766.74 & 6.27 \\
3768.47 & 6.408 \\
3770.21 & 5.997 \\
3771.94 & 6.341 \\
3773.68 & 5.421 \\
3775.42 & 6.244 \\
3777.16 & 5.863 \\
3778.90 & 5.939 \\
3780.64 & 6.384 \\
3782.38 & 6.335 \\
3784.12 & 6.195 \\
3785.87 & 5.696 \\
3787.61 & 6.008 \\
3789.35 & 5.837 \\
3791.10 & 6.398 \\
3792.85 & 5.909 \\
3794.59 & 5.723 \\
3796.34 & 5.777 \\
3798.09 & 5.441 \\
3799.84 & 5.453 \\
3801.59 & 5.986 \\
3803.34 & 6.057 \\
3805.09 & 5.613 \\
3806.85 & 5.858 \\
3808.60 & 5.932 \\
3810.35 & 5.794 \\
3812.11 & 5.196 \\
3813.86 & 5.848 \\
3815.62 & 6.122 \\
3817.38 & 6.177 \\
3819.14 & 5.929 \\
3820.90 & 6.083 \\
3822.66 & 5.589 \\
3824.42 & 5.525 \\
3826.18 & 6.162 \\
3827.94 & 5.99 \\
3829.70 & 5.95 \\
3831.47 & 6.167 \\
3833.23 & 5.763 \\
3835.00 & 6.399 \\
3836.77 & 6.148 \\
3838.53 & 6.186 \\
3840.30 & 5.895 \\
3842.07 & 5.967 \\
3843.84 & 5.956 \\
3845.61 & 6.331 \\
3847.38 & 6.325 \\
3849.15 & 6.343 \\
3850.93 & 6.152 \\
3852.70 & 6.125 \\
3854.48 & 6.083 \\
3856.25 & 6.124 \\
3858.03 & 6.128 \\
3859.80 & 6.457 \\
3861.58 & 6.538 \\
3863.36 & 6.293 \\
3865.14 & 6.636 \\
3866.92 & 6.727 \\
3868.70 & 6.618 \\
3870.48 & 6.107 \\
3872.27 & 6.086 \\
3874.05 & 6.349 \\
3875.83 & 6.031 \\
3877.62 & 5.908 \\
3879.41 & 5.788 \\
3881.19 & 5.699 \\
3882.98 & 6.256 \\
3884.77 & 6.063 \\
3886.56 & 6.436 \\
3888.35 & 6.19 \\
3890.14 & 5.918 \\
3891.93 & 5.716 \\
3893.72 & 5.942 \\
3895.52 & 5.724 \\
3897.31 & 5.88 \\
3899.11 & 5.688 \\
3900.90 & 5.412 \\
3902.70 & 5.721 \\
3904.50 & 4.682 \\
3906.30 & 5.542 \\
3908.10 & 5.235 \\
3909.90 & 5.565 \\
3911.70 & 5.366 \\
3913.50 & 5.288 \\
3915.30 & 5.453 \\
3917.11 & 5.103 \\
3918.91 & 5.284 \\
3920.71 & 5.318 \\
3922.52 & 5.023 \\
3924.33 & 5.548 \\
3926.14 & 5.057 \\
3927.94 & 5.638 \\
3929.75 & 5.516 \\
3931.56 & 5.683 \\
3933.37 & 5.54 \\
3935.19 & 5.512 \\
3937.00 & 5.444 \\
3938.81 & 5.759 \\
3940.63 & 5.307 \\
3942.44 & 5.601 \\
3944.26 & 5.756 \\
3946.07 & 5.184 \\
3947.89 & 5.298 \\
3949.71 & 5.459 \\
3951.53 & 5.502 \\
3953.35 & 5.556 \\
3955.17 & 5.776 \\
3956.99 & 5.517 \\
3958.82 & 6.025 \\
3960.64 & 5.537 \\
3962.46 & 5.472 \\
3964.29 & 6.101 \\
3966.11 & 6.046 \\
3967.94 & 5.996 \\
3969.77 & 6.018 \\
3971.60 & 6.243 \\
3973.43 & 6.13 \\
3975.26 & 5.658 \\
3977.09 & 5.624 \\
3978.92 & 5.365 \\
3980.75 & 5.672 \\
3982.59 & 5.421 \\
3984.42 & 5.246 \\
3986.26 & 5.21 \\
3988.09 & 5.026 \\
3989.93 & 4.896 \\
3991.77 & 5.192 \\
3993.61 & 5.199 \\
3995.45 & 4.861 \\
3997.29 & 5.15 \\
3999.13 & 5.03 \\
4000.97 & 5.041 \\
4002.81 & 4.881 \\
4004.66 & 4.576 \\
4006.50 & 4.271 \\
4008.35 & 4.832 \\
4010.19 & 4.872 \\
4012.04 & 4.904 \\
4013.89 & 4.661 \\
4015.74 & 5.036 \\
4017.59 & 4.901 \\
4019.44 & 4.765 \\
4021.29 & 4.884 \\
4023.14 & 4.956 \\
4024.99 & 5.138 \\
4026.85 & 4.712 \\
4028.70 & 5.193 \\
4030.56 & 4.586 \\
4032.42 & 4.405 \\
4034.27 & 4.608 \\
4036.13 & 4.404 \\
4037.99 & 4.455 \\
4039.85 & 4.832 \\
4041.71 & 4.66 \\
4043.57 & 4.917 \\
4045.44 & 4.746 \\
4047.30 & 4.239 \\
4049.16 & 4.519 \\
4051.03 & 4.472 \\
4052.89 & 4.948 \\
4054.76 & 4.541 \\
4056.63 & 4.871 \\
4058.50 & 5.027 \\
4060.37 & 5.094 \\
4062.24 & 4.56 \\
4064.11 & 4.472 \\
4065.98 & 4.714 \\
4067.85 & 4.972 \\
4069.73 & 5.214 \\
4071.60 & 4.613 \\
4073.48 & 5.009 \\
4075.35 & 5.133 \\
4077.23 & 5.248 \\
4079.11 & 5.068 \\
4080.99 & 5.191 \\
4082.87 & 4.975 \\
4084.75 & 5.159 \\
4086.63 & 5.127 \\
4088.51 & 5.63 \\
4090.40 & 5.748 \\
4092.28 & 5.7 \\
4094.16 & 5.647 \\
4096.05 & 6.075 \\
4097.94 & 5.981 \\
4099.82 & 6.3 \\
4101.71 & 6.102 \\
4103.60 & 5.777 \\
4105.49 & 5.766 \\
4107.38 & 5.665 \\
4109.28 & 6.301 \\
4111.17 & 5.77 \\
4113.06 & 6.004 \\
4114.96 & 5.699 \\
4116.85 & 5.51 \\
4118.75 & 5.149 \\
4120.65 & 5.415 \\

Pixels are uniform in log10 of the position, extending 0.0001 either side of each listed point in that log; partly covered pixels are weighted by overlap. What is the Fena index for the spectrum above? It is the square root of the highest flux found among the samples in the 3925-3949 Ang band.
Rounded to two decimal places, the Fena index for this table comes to 2.40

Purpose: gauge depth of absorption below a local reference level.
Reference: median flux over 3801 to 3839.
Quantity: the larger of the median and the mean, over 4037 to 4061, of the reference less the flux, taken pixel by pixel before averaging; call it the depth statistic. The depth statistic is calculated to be 1.3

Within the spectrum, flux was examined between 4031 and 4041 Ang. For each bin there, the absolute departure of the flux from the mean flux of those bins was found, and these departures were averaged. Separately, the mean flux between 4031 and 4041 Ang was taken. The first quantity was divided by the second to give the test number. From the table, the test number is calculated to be 0.032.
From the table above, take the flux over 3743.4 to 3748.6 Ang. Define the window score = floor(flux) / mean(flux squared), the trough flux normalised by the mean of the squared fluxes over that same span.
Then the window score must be 0.146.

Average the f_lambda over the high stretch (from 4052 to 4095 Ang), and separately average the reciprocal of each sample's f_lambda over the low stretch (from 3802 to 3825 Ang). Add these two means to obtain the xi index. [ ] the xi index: 5.24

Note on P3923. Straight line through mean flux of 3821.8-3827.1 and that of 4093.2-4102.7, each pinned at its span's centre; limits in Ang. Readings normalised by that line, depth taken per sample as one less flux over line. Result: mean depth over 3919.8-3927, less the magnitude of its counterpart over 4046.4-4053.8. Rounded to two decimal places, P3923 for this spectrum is -0.13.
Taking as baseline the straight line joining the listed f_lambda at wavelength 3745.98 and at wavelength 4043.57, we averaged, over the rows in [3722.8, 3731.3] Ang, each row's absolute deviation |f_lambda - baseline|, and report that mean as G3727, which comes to 0.64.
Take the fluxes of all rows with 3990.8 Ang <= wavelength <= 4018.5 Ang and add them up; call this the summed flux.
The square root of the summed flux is 8.6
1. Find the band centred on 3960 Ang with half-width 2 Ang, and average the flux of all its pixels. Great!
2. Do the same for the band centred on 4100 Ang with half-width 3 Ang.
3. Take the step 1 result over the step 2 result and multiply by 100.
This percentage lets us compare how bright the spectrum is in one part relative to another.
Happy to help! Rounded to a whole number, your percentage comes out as 94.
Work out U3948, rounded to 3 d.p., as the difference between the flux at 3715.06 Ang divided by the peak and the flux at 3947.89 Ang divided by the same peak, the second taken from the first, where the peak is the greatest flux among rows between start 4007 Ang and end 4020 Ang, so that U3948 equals 0.241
